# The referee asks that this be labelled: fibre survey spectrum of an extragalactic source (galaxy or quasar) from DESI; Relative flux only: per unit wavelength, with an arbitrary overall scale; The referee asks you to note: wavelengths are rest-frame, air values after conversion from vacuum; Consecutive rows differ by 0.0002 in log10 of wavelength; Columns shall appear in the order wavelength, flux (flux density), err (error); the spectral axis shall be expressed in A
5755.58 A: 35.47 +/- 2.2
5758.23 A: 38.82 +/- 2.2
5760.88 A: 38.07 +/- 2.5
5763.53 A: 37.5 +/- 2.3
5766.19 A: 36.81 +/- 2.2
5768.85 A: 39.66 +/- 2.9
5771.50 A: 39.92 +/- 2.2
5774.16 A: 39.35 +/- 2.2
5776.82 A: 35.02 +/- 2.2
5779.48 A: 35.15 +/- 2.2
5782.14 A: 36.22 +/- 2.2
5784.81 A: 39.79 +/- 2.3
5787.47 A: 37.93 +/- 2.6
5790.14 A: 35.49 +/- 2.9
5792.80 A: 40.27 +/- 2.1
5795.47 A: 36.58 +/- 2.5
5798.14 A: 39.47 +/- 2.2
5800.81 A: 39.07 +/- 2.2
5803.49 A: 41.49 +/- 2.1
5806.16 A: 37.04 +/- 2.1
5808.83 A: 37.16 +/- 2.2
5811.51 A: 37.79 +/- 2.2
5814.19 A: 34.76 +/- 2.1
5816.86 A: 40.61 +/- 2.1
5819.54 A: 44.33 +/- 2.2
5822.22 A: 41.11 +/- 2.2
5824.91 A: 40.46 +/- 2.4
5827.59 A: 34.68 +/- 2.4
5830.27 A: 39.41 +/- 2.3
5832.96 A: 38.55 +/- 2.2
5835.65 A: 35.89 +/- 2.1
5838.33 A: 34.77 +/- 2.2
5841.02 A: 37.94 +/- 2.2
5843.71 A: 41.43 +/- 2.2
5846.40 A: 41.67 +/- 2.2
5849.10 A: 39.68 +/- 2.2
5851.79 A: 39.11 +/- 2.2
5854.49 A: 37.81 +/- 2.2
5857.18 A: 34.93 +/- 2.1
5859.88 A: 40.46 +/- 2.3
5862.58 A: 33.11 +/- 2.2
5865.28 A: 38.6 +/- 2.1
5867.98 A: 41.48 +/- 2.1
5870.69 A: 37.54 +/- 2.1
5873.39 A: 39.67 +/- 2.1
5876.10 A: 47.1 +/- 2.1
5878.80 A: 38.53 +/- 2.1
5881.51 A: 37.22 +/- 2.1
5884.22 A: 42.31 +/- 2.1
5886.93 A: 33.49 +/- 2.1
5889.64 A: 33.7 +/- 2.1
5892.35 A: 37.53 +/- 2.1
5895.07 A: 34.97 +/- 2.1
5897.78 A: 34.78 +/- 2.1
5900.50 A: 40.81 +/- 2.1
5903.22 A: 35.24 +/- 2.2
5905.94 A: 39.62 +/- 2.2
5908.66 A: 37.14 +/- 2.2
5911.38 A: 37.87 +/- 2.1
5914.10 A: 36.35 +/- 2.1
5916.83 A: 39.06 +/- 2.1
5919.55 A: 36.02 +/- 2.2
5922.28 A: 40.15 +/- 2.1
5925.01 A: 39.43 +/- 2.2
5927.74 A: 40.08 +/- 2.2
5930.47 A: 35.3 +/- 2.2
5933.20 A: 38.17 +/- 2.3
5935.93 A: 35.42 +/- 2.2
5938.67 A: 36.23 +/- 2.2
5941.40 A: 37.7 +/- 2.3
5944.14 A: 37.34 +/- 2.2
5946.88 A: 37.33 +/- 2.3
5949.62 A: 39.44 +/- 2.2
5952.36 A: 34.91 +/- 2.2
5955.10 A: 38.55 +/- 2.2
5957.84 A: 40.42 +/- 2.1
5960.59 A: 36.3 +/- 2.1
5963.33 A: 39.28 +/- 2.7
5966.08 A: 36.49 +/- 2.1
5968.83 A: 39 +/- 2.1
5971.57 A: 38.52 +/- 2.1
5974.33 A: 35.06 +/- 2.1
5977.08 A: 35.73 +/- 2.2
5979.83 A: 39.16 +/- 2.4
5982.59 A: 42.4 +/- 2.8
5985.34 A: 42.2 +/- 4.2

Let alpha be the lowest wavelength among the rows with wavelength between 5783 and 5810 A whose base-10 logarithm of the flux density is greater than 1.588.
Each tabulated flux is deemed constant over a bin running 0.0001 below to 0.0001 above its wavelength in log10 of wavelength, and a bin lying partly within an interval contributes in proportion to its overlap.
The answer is 5784.81 A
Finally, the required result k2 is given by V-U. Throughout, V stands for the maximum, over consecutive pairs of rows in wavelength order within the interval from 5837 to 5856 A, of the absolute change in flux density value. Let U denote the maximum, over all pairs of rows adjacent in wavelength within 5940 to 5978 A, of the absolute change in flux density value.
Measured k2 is -1.0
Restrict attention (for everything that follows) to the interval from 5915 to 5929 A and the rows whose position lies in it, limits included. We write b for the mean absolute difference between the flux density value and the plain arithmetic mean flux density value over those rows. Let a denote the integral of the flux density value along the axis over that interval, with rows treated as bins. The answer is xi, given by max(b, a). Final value 544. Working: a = 544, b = 1.2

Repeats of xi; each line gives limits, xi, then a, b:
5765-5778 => 497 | 497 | 1.8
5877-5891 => 524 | 524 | 2.8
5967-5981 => 524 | 524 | 1.7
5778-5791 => 480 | 480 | 1.6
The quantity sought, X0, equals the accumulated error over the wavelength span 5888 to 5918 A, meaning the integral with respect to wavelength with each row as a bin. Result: 64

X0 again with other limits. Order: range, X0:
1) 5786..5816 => 69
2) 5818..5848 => 67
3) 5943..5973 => 66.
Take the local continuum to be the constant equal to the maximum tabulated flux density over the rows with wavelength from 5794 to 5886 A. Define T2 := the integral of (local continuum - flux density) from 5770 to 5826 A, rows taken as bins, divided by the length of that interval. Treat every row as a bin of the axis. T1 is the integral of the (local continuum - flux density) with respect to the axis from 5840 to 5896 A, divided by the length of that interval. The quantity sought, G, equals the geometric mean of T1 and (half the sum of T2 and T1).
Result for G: 8.58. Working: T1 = 8.6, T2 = 8.6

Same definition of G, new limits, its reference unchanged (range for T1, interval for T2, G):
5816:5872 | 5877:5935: 8.66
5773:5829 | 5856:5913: 8.92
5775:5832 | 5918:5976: 8.96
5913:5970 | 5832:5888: 9.11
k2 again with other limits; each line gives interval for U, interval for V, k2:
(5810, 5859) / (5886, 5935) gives 0.2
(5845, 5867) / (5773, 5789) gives -3.0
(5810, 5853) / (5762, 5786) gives -1.5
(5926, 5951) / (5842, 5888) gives 4.0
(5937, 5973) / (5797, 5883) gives 4.0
